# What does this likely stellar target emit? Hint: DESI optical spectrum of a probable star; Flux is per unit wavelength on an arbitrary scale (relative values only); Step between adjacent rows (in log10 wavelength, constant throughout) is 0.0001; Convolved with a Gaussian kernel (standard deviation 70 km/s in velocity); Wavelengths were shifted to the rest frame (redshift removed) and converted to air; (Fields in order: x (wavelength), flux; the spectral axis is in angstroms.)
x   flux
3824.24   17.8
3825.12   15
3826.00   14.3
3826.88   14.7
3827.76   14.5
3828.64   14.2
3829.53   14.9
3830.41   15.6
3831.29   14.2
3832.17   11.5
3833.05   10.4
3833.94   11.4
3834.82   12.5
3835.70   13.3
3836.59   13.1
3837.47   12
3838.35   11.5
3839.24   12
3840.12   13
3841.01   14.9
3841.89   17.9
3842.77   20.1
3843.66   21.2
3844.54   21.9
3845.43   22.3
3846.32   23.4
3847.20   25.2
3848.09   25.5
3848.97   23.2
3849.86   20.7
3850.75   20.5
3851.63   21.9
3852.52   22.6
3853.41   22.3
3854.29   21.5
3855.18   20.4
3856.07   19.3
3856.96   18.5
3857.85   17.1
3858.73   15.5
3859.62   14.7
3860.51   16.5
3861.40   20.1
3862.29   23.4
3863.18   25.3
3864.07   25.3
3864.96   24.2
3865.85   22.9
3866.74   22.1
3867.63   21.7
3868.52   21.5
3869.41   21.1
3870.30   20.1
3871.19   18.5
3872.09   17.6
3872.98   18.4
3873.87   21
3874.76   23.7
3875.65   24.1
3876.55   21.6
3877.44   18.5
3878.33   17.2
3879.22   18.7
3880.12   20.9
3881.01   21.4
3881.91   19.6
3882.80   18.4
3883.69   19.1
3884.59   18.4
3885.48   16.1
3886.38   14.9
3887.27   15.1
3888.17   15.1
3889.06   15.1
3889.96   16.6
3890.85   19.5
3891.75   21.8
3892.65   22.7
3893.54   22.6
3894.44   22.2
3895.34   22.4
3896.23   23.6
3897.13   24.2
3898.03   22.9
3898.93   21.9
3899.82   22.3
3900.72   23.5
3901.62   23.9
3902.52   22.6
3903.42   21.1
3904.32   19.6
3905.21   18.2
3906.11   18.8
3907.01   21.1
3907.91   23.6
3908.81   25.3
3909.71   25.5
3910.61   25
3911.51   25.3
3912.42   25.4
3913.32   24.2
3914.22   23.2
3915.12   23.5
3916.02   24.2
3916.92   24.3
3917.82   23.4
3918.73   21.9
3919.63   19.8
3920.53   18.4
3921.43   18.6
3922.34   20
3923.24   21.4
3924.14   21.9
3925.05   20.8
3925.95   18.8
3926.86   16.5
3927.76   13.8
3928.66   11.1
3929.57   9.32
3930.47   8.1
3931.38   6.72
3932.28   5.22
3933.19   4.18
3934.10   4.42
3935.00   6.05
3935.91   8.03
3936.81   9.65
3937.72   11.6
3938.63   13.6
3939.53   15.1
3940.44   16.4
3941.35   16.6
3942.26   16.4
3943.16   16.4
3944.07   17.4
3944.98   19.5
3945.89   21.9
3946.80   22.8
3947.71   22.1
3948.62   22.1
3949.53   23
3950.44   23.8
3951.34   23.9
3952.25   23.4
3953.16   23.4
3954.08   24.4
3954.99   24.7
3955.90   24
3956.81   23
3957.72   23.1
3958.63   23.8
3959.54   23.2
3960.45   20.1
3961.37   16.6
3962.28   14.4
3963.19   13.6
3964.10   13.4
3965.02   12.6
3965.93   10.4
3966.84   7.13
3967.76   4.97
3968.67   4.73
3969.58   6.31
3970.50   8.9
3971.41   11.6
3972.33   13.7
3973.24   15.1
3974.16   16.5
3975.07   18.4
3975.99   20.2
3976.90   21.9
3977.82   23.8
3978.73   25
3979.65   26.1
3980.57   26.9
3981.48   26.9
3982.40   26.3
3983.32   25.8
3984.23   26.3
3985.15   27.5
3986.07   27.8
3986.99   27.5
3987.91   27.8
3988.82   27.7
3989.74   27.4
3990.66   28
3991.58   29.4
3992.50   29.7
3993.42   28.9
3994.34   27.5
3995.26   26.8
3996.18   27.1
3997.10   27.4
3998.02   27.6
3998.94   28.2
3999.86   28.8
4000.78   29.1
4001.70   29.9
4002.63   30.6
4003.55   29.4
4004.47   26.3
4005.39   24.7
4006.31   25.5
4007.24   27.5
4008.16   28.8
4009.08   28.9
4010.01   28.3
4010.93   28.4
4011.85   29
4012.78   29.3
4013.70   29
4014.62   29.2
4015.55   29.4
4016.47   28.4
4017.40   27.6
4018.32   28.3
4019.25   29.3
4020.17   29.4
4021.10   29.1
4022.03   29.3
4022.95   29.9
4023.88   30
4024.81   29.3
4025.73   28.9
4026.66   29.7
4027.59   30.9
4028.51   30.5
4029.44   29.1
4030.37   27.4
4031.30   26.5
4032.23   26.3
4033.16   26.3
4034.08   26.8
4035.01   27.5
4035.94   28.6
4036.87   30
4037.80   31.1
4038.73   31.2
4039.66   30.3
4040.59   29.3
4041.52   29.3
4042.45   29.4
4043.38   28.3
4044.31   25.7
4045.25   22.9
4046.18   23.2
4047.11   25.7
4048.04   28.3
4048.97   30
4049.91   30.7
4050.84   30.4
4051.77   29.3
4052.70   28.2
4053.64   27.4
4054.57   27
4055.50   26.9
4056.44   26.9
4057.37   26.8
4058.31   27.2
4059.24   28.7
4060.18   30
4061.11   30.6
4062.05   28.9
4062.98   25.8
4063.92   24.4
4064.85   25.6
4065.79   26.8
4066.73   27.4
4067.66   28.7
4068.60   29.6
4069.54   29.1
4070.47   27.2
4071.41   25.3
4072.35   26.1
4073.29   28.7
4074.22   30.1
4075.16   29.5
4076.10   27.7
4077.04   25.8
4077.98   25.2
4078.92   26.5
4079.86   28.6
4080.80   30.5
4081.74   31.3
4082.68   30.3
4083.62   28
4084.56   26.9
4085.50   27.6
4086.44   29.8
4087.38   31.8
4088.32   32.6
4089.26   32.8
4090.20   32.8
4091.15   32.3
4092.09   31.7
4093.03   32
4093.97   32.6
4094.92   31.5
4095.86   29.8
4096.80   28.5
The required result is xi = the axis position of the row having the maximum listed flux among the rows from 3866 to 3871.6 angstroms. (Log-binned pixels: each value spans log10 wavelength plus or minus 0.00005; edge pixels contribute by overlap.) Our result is 3866.74 angstroms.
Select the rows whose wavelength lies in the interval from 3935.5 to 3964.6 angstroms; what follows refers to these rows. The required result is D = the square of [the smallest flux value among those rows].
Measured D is 64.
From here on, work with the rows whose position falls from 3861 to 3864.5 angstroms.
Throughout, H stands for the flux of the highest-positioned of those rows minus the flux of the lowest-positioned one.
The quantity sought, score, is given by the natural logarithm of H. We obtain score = 1.65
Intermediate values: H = 5.2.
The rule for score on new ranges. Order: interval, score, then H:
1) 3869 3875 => 0.96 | 2.6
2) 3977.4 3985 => 0.92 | 2.5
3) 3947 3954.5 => 0.83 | 2.3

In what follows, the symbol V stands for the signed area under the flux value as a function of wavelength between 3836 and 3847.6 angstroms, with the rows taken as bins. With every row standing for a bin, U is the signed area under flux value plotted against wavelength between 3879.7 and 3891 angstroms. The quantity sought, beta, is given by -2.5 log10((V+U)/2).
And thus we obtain -5.76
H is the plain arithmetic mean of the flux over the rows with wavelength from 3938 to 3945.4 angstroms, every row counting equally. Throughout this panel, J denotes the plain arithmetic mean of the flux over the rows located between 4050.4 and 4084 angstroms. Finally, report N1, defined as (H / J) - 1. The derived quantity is -0.4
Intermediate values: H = 16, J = 28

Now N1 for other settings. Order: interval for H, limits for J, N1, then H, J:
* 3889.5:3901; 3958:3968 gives 0.5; 22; 15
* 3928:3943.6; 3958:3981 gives -0.3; 11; 16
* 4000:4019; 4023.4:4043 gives 0.0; 28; 29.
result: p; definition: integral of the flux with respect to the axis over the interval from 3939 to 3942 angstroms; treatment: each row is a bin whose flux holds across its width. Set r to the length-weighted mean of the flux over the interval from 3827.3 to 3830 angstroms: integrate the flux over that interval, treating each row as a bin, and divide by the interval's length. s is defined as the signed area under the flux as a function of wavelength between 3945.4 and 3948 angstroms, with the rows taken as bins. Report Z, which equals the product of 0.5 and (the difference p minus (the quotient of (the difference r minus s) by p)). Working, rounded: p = 48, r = 15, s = 58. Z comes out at 24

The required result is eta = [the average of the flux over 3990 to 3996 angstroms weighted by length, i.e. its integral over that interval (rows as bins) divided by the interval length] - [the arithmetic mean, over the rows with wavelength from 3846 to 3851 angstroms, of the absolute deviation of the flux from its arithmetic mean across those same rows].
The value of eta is 26.6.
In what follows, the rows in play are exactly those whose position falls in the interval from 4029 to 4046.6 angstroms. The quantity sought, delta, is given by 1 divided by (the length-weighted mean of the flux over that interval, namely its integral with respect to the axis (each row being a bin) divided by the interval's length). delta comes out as 0.036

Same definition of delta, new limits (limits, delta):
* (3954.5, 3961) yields 0.043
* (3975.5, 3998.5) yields 0.037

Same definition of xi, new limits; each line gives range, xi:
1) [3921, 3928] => 3924.14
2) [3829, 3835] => 3830.41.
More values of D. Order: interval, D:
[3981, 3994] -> 666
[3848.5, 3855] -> 420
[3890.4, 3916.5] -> 331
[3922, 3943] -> 17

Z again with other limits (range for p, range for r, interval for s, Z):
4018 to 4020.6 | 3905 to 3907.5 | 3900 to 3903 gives 38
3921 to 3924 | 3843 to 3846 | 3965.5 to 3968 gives 30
